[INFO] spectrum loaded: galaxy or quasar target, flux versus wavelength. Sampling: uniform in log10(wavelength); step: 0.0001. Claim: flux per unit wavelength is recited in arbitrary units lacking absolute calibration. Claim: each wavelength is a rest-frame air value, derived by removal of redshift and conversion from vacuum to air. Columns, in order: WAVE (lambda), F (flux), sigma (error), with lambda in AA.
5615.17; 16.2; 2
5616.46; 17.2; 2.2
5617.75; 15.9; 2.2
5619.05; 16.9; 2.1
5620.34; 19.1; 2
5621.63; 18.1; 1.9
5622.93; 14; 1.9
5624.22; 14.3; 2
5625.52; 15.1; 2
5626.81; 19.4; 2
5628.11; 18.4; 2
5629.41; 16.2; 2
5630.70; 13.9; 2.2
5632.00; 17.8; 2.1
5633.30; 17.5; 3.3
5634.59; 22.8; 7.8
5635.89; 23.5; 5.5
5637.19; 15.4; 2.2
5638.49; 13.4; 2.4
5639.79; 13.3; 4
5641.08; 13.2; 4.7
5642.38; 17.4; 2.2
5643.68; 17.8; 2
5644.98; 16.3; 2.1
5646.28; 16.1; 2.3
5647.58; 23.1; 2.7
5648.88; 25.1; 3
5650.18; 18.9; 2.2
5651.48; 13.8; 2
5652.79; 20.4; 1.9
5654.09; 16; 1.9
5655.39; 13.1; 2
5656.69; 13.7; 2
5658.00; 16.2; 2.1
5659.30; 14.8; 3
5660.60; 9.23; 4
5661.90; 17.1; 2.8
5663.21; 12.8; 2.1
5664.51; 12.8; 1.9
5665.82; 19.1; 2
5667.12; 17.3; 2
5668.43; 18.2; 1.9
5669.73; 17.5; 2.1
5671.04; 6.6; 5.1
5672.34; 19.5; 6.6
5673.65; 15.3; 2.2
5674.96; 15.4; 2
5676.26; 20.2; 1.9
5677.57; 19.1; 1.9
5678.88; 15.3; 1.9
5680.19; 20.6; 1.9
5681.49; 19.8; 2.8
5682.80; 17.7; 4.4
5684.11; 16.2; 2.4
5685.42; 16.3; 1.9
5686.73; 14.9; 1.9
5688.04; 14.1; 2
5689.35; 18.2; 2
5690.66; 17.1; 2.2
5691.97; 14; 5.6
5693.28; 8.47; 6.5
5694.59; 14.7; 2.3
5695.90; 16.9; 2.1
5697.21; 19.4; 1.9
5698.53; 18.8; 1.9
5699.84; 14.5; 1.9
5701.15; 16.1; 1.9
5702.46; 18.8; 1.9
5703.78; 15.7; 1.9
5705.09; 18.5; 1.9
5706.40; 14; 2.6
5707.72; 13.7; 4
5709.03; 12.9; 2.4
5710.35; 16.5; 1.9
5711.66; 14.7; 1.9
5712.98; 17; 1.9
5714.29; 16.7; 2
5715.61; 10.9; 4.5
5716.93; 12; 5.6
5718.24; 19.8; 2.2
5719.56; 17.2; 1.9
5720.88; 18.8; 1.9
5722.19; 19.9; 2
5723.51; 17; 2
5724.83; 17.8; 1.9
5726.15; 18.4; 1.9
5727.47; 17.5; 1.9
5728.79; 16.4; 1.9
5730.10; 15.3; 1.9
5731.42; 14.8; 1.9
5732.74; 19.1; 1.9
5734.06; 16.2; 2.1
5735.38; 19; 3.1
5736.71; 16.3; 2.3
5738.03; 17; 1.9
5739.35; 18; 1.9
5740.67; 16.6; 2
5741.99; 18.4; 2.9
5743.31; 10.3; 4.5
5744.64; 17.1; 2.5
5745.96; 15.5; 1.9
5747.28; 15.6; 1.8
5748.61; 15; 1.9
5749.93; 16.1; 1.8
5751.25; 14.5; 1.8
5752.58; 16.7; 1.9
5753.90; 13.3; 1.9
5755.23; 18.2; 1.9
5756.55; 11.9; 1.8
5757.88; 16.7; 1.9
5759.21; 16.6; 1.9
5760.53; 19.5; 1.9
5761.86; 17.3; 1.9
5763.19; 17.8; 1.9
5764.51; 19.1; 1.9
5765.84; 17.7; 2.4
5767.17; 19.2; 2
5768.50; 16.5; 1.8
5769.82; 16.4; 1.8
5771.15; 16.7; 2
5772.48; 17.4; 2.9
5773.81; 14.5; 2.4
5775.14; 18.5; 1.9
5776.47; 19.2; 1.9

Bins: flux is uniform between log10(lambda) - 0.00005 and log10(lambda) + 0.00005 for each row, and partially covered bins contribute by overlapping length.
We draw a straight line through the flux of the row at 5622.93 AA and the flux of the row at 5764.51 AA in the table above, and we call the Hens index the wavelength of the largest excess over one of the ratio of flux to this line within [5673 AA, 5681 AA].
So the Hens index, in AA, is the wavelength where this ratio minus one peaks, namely 5680.19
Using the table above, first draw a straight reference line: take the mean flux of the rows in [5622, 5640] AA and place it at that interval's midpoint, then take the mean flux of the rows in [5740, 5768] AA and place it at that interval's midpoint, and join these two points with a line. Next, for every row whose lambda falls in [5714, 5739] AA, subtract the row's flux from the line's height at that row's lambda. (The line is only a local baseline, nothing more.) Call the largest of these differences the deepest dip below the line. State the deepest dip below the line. 5.6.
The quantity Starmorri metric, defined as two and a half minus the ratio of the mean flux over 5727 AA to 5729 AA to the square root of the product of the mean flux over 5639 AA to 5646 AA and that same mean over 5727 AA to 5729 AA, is 1.46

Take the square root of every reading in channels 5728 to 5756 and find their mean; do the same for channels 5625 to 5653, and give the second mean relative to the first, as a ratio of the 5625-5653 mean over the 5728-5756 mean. 1.04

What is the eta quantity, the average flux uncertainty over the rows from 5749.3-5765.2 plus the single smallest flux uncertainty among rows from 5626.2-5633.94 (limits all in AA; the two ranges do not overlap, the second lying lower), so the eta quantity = 3.9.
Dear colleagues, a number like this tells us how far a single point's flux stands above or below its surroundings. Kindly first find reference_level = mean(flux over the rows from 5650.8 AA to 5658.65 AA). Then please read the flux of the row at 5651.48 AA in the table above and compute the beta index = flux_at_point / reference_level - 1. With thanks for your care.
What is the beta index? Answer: -0.11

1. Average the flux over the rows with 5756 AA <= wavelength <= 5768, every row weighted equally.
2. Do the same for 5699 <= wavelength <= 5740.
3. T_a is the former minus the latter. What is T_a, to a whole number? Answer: 1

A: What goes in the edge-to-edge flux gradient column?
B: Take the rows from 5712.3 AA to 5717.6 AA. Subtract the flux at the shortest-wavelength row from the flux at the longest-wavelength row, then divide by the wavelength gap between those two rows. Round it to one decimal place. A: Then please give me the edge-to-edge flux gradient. -1.3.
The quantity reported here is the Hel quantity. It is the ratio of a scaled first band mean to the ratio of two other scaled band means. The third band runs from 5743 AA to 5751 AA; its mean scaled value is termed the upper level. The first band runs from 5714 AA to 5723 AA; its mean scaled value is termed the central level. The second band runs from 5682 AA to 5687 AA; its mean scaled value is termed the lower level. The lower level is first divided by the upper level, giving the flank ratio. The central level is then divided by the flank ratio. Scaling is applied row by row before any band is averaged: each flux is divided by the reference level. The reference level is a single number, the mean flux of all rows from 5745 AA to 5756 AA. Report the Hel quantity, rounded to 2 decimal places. 0.97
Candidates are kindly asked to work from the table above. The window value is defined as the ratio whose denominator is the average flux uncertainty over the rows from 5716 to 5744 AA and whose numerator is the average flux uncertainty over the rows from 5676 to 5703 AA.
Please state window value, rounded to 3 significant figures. 1.07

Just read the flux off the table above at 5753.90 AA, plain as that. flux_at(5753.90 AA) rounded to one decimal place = 13.3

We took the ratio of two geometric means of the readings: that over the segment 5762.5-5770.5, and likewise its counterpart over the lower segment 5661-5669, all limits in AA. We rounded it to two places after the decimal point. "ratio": 1.11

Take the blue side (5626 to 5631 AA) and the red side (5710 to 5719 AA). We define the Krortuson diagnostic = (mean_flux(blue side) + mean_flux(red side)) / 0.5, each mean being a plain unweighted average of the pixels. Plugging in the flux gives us 65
